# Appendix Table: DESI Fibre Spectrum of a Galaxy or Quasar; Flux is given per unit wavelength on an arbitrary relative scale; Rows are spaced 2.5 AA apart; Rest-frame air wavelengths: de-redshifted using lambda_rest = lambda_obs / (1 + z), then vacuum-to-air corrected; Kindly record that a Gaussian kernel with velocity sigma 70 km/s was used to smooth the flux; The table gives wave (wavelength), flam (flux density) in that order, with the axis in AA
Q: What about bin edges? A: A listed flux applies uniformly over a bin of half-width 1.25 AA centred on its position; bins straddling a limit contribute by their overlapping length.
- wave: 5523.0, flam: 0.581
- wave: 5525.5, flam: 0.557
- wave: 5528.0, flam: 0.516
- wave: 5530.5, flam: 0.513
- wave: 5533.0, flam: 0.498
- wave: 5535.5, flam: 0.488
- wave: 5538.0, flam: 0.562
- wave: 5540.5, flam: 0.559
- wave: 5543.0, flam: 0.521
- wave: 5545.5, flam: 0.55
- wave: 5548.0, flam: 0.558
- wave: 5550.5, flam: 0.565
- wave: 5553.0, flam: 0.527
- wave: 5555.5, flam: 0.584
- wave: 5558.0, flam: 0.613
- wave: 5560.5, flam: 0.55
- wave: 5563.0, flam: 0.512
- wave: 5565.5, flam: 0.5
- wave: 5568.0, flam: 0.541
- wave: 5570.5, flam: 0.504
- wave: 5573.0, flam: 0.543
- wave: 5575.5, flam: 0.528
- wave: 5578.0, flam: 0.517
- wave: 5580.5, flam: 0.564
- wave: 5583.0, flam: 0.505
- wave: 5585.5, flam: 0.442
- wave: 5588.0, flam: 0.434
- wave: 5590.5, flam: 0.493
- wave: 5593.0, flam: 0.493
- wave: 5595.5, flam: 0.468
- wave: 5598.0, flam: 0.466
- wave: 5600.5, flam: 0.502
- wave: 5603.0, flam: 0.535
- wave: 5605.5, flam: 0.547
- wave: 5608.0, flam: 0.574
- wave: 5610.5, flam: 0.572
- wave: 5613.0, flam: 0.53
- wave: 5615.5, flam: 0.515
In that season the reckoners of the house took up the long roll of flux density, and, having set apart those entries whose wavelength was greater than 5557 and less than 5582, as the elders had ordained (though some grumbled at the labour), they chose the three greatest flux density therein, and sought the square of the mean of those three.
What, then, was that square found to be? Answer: 0.331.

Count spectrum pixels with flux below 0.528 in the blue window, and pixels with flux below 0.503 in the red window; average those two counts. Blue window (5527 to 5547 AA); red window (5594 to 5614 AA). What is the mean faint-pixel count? 4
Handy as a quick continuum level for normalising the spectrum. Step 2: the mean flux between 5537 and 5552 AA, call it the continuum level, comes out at 0.552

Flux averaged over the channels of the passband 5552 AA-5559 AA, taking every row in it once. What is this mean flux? 0.575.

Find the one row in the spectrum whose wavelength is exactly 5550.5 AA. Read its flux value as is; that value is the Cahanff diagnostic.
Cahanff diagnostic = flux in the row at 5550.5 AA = 0.565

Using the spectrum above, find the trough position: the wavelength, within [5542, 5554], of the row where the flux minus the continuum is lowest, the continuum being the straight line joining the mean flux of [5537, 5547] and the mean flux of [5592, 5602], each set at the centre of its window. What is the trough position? 5543.0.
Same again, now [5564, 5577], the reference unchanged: 5565.5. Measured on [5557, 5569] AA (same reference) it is 5565.5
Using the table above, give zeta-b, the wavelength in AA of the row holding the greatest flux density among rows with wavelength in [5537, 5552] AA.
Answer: 5550.5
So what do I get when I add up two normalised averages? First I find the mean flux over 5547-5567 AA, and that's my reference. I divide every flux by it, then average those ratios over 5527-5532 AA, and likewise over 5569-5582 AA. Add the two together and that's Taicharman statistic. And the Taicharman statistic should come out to 1.90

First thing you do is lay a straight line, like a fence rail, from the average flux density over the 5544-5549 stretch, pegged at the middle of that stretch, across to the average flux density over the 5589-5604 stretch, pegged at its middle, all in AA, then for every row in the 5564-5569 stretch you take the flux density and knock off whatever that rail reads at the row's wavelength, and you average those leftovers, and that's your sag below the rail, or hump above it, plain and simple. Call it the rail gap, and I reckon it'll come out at -0.009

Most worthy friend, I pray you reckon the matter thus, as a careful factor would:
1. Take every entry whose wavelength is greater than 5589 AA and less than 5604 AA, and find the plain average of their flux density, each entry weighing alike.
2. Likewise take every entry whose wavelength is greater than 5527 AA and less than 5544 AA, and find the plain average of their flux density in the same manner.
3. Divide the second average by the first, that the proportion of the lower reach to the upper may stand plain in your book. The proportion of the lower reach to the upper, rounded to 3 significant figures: 1.06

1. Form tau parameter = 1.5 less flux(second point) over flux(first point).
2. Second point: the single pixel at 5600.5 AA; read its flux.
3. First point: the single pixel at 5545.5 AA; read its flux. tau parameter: 0.59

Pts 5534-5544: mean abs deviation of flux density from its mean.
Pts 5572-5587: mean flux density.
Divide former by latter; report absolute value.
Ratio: 0.054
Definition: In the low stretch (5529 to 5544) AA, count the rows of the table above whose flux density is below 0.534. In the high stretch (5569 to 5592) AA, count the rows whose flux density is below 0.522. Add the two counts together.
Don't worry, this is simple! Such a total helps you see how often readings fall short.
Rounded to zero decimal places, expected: 10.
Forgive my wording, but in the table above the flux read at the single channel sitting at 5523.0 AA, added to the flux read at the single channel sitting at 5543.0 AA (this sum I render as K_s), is 1.10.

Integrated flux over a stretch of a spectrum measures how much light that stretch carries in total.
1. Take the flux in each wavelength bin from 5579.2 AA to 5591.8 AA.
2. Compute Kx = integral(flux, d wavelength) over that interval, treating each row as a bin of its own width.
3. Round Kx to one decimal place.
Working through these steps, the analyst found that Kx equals 6.1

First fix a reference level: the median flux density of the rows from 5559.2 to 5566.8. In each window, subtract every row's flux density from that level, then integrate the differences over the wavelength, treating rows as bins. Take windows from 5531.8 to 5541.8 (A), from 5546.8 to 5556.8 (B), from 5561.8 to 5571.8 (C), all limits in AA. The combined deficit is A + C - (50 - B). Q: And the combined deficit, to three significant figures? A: -50.6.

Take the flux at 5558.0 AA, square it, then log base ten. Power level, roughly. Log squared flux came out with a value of -0.43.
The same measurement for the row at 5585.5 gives -0.71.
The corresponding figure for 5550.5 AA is -0.50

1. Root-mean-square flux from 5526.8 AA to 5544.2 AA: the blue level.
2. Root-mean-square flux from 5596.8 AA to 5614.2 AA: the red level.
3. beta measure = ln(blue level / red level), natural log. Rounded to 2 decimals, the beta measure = -0.02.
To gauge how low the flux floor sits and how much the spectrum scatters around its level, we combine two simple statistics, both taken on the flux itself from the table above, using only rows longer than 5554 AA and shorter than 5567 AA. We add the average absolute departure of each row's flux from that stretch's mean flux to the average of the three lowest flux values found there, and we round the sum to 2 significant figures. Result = 0.56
